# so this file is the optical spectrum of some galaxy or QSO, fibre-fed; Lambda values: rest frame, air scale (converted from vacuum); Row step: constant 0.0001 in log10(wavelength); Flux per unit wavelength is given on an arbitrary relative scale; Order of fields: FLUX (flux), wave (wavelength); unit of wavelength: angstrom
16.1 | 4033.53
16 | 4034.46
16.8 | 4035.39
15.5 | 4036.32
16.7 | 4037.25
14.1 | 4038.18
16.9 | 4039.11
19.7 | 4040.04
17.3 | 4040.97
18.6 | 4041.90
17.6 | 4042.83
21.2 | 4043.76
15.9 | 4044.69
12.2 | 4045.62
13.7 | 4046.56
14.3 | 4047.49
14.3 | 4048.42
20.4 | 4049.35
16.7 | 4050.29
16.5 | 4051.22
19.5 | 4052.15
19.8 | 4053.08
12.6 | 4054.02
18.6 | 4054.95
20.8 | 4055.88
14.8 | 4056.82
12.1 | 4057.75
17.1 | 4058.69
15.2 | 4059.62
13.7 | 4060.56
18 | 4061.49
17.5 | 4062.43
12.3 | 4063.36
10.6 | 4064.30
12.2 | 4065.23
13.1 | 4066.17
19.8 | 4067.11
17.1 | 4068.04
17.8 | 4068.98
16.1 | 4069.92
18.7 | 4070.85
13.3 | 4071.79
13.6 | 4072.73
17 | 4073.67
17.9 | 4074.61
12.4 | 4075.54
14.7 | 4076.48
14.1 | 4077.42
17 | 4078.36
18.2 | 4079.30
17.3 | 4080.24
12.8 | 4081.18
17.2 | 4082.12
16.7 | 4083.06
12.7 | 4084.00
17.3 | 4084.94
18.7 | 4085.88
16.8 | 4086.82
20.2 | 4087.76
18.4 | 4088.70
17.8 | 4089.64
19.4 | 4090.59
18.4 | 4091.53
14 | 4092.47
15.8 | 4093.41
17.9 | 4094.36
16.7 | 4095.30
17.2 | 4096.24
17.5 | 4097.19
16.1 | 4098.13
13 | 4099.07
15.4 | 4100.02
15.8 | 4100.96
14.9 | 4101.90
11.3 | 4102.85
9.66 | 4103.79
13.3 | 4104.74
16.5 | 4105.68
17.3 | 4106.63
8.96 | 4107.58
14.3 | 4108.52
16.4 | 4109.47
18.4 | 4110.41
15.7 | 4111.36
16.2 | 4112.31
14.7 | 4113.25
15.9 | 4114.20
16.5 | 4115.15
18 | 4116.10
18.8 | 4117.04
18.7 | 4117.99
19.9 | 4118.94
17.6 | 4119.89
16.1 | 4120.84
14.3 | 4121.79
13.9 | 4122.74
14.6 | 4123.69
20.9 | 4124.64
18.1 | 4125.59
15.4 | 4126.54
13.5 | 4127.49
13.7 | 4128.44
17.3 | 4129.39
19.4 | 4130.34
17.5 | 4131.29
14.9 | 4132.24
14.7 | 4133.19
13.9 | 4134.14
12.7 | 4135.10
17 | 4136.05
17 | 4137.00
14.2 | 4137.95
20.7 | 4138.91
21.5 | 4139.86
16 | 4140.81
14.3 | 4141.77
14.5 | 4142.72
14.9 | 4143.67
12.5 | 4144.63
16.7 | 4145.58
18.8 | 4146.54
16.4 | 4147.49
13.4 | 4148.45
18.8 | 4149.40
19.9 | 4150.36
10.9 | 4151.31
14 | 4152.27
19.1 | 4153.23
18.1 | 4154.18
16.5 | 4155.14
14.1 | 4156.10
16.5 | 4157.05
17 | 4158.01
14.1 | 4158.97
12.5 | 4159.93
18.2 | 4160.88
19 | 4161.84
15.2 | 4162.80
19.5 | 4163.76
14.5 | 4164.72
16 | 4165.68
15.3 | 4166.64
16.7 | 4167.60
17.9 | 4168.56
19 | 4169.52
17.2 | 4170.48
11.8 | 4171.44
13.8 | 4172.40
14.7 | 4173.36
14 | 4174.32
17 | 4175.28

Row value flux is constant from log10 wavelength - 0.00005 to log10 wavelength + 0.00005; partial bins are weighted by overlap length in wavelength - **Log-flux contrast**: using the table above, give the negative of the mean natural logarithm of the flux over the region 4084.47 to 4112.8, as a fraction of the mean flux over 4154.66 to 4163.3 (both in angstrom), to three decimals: -0.173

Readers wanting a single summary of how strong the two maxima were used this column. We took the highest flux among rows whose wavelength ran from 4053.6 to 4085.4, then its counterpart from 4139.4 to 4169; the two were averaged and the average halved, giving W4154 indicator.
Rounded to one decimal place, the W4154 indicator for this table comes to 10.6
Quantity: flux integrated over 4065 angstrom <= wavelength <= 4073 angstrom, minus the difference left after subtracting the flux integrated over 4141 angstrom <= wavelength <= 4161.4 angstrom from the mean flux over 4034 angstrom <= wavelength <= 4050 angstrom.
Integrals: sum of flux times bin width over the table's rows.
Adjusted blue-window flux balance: 433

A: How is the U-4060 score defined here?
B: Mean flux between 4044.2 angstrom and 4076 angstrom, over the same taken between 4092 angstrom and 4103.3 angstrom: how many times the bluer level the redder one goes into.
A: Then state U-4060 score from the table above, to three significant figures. 1.02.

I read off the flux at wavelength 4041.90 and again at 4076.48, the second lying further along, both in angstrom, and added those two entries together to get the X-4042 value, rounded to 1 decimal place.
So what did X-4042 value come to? 33.3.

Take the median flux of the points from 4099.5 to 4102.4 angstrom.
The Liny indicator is 15.4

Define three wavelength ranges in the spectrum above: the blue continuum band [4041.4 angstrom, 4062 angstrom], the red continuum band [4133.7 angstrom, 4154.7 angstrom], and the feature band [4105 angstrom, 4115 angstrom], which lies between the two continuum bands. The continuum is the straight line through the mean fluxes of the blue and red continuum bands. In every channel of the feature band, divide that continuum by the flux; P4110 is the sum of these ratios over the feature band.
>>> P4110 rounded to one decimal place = 10.9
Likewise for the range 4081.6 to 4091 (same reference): 9.5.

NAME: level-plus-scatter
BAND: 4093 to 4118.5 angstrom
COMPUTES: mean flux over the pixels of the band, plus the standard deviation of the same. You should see 18.1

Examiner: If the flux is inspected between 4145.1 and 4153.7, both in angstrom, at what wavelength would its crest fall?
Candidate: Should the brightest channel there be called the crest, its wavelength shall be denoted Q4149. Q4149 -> 4150.36 angstrom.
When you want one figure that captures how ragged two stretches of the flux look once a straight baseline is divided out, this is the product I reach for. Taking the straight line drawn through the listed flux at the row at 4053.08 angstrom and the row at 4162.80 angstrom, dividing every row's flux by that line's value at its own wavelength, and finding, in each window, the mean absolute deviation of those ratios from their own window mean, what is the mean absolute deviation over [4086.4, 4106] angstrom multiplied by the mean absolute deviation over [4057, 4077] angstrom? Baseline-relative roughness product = 0.0127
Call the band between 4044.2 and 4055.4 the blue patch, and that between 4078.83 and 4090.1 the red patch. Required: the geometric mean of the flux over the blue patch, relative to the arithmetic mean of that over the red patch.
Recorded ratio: 0.94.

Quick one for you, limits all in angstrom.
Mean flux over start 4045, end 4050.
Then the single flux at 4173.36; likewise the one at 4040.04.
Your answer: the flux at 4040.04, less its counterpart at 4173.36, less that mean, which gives -10.0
